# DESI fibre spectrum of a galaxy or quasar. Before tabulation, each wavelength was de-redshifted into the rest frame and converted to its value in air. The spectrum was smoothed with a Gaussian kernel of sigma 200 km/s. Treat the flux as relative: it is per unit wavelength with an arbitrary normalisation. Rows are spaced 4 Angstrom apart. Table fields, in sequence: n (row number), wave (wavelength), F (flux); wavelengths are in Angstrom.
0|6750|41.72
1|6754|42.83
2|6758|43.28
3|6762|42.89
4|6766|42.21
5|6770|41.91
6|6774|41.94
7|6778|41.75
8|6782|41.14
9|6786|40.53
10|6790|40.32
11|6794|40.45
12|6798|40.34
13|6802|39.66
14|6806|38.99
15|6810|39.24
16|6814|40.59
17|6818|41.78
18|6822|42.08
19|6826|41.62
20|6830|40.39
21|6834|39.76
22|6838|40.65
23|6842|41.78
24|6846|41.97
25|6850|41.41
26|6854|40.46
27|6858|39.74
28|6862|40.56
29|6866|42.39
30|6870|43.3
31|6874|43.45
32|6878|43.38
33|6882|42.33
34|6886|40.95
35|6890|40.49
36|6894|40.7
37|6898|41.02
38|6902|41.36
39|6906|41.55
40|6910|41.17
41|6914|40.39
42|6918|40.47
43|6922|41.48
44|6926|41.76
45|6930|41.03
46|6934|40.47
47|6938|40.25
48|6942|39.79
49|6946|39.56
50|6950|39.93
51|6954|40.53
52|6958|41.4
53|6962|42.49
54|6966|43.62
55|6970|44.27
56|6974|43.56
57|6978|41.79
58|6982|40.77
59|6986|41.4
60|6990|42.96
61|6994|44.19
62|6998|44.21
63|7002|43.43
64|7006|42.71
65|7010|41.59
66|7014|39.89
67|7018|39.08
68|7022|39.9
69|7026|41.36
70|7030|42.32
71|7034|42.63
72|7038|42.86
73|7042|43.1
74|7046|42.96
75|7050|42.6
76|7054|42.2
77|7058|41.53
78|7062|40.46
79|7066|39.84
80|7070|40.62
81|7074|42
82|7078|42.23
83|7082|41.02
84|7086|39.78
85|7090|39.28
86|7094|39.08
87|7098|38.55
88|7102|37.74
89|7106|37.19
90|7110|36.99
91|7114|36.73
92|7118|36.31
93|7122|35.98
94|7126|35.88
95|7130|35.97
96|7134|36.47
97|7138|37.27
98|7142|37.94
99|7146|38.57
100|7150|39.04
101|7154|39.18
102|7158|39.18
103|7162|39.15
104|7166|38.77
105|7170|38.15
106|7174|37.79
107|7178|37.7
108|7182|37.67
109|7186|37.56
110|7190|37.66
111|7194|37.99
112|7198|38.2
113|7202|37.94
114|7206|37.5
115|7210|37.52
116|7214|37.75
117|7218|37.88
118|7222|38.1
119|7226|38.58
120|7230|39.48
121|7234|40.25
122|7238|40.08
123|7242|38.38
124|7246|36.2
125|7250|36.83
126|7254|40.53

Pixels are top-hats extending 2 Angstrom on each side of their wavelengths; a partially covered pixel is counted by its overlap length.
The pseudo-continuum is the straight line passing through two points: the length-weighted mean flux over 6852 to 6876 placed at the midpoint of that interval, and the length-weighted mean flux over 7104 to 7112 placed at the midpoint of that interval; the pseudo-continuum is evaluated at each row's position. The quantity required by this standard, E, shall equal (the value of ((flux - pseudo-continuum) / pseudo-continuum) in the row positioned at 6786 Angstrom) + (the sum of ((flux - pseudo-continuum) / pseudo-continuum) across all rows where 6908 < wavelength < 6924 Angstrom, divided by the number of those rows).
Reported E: -0.05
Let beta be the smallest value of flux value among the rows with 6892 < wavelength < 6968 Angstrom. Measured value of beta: 39.56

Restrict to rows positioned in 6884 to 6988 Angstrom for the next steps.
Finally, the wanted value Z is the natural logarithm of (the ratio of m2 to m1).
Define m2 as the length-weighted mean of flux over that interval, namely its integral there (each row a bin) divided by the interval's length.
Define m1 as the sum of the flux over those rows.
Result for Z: -3.3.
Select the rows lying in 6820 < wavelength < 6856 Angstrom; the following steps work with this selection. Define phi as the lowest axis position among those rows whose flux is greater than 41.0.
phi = 6822 Angstrom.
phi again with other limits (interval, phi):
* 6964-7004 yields 6966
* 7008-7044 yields 7010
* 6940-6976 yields 6958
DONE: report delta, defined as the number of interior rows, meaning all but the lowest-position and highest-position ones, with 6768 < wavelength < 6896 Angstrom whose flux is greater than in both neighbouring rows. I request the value 5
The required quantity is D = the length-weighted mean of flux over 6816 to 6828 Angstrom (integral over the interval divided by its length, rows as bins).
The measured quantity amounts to 41.8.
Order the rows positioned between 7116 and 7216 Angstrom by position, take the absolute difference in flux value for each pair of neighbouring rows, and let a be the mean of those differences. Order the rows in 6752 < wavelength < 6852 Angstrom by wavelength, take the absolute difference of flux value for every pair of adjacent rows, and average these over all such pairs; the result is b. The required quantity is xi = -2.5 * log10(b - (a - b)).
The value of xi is 0.22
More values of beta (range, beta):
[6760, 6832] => 38.99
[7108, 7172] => 35.88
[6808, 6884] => 39.24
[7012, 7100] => 38.55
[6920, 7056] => 39.08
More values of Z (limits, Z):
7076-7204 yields -3.5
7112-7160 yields -2.5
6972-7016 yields -2.4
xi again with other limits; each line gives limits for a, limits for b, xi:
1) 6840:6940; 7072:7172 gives 1.24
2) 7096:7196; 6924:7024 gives -0.30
